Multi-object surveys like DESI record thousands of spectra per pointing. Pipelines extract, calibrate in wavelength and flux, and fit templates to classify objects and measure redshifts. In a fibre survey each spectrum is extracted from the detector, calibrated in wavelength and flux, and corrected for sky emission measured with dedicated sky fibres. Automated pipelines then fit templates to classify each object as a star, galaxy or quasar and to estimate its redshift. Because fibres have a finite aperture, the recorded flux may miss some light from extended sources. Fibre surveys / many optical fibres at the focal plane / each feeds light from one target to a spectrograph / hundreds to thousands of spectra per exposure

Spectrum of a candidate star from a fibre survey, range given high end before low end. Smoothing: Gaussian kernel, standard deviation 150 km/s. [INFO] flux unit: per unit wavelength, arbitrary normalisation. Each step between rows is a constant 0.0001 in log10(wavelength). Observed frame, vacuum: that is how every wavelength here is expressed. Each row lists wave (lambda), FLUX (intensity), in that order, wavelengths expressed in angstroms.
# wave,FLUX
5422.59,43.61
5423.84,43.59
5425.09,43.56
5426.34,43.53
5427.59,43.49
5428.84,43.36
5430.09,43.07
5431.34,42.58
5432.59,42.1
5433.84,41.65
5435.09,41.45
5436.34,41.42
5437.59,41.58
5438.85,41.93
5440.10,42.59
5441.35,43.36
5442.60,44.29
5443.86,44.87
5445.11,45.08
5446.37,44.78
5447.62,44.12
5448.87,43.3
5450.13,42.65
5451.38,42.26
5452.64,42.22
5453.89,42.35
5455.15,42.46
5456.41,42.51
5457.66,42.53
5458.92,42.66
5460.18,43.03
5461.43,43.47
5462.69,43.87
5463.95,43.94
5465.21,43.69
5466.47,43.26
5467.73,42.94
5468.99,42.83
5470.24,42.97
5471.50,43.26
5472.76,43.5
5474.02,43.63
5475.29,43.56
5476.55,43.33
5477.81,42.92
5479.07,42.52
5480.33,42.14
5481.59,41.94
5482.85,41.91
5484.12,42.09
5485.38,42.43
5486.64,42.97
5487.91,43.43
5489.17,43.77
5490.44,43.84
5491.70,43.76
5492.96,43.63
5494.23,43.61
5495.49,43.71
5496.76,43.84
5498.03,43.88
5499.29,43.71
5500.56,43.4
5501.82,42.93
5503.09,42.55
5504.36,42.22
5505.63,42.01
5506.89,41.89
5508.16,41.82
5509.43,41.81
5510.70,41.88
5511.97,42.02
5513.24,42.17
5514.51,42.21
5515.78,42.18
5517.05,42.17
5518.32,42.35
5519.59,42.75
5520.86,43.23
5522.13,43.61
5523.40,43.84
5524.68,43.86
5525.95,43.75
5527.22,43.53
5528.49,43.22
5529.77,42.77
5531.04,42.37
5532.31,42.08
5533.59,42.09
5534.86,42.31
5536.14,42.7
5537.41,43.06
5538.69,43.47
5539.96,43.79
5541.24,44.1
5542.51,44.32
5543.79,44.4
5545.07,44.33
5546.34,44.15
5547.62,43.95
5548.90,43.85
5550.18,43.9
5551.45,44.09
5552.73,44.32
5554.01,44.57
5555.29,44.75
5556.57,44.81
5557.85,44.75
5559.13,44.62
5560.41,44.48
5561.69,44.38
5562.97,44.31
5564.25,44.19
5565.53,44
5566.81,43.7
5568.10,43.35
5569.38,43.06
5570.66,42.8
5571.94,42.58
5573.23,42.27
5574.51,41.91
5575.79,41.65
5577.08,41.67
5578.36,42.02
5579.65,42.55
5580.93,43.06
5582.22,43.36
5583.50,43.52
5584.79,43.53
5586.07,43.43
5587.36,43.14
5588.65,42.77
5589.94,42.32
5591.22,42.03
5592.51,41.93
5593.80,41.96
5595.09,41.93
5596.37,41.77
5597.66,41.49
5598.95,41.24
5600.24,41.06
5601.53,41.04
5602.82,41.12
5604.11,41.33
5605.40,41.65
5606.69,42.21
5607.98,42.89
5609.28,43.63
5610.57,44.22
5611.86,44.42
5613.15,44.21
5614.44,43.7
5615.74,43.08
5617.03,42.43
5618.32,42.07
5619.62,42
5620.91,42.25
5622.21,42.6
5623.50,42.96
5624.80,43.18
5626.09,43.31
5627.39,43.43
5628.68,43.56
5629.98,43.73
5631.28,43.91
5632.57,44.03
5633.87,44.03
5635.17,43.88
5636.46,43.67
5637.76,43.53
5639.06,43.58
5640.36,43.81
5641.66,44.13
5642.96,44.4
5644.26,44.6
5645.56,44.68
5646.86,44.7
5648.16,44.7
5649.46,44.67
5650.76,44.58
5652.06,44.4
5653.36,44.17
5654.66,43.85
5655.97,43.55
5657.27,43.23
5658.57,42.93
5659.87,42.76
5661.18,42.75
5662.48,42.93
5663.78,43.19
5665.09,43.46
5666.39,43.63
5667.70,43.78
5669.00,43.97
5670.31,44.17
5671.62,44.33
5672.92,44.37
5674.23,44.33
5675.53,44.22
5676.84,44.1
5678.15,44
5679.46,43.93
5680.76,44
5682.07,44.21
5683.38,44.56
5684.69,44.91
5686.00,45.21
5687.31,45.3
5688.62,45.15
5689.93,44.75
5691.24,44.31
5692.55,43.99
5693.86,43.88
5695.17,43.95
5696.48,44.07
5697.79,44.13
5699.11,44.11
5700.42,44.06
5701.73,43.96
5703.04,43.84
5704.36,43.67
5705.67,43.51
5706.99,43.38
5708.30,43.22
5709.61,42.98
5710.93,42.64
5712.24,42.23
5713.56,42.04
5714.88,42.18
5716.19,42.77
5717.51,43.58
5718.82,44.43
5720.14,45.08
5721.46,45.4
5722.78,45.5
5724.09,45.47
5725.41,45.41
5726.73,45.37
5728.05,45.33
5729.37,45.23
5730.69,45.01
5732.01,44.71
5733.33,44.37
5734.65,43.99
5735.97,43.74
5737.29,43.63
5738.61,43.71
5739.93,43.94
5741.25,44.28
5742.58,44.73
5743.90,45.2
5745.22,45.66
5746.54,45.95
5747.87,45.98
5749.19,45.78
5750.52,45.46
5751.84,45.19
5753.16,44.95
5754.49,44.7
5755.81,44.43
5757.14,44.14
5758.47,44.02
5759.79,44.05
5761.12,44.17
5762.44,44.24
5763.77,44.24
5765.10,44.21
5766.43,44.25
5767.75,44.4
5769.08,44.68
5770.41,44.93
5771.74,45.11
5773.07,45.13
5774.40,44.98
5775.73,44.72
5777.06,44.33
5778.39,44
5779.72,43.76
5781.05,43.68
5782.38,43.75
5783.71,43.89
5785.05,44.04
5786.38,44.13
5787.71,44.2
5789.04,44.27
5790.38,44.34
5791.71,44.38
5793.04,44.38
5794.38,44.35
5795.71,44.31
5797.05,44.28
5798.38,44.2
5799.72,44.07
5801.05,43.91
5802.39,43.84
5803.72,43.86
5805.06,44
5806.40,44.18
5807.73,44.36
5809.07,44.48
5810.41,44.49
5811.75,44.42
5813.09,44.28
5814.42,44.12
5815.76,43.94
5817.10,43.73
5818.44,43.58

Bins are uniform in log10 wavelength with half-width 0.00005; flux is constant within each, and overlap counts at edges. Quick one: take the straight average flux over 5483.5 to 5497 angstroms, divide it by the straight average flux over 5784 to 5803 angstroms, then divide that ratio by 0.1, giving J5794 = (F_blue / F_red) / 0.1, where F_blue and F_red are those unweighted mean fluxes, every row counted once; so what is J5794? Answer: 9.8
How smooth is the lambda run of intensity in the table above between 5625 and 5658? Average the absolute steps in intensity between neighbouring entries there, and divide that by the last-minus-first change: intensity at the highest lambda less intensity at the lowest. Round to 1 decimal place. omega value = -2.0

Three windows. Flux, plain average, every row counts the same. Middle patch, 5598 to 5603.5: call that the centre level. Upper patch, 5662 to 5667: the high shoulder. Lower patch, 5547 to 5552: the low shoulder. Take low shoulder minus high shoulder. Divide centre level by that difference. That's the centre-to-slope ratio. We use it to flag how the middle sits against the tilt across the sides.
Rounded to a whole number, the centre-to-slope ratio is 64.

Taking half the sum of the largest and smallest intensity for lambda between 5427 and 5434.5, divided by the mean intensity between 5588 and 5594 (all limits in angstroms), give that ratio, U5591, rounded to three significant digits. 1.01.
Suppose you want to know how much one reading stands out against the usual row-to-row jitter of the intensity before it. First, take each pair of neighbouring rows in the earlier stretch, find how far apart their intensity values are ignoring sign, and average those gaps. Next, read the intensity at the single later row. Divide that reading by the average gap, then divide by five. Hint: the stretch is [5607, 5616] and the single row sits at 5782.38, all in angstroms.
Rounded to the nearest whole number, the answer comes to 18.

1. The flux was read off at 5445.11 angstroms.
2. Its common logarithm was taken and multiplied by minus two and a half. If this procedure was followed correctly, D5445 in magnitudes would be -4.13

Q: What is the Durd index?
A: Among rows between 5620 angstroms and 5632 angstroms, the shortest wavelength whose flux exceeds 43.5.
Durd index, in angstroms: 5628.68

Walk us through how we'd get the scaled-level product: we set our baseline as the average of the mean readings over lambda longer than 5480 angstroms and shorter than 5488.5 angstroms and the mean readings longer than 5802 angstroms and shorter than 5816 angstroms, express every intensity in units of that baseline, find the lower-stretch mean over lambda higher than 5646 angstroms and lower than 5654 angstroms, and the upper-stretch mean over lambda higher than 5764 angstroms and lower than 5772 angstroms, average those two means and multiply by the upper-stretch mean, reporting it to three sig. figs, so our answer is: 1.06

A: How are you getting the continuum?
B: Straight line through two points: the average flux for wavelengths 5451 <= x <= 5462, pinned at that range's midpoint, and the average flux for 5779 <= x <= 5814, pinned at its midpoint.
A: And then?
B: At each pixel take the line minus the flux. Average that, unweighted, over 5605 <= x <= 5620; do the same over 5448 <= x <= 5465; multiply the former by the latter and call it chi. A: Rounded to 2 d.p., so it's -0.07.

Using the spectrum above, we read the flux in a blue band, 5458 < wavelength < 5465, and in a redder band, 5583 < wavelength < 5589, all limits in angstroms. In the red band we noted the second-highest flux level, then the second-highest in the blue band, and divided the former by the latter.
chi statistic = 0.99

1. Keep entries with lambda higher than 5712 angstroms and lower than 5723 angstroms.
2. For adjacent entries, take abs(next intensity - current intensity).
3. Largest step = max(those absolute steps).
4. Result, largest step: 0.85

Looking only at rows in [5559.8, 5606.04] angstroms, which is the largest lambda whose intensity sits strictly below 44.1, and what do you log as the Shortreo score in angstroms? 5605.40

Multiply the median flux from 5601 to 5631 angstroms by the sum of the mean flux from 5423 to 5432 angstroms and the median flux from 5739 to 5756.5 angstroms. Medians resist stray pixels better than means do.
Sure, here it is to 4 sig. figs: 3802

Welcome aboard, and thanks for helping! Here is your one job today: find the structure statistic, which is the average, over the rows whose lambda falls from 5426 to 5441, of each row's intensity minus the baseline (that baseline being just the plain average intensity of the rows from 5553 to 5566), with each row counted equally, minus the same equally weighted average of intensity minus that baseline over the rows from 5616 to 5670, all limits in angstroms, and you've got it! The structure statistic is -1.2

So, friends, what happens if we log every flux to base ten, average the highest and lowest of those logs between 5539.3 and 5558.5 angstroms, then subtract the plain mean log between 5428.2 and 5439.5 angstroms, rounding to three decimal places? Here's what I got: 0.022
